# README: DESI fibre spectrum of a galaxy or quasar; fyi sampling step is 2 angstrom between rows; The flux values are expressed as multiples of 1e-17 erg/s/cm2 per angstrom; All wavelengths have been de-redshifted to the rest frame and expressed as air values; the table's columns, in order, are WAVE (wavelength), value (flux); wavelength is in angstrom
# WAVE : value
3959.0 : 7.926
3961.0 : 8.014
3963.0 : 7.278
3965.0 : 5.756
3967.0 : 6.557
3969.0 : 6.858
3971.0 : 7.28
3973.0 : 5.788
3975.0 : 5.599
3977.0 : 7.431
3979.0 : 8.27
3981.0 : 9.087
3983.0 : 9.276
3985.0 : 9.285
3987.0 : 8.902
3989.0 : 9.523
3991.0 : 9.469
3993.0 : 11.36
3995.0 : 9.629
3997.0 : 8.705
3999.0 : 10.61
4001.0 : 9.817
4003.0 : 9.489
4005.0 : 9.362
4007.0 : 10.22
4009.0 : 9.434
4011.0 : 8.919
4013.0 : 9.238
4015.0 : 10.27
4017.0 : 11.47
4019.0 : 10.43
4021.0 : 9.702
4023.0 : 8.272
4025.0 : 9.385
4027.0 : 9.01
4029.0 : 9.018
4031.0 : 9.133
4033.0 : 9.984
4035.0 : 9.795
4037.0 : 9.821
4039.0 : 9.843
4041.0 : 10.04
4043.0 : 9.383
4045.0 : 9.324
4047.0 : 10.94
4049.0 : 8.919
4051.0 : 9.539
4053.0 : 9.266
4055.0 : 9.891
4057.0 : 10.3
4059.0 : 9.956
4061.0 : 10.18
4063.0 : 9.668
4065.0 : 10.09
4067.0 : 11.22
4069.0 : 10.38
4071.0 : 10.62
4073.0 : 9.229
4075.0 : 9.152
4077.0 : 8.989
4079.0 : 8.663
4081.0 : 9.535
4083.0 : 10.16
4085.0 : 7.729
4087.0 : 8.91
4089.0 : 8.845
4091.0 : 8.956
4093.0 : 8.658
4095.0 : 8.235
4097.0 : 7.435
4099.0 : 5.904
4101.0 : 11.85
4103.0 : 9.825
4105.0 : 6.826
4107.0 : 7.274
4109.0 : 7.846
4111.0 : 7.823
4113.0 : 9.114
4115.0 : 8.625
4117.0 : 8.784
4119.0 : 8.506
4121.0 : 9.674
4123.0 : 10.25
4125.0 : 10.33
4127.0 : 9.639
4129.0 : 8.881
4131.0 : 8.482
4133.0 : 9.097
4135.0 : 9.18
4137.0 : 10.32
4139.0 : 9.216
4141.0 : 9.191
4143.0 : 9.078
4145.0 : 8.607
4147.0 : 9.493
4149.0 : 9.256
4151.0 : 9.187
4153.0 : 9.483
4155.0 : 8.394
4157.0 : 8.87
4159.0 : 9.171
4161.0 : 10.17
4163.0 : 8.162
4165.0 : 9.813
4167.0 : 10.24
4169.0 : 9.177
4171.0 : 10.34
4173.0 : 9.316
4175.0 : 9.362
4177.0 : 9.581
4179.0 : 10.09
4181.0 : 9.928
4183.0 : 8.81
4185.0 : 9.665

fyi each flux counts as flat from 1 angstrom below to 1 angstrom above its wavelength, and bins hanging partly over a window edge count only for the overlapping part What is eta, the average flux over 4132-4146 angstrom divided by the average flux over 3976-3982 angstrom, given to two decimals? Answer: 1.12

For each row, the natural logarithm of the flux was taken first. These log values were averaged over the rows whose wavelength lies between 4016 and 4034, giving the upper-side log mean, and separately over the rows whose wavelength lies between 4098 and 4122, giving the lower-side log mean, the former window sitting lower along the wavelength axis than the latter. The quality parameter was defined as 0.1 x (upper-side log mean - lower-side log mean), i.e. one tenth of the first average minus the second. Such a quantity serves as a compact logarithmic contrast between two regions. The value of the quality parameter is 0.013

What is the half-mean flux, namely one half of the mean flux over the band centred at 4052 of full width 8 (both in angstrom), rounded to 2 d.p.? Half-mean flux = 4.70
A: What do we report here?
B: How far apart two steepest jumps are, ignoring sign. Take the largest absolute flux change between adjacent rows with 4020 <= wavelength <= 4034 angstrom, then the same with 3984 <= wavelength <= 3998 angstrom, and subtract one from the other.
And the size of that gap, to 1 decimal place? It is 0.5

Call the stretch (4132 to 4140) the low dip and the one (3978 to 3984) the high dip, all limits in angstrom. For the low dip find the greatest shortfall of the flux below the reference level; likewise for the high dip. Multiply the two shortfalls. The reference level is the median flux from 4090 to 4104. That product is -0.17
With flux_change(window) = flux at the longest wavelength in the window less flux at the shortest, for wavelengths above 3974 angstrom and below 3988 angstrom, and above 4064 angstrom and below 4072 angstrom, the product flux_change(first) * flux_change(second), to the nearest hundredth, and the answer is 1.75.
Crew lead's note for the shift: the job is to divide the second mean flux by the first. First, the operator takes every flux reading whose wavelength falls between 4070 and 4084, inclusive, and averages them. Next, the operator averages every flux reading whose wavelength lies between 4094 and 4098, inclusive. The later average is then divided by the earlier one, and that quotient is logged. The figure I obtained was 0.83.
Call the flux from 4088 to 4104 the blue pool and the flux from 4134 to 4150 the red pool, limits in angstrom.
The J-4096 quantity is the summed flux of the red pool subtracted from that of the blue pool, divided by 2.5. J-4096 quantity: -1.9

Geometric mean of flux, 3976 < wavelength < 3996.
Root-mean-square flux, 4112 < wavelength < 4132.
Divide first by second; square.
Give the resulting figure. 0.98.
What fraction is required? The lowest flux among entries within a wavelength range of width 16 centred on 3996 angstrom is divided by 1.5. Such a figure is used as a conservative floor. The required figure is 5.80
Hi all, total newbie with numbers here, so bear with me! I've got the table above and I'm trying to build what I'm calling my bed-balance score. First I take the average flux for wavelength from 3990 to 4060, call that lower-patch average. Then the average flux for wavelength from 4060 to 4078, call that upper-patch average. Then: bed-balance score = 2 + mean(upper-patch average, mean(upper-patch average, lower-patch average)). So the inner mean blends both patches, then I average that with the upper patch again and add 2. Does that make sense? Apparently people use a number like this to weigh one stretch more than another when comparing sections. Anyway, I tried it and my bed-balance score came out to 11.9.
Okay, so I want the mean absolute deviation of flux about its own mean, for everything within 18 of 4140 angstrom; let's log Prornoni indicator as 0.43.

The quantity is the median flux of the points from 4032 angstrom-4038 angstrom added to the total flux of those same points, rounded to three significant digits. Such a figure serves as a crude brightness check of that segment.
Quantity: 39.4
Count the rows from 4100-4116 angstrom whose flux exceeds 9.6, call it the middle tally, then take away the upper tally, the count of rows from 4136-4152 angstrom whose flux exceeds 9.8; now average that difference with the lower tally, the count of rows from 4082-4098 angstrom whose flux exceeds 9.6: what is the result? 1.0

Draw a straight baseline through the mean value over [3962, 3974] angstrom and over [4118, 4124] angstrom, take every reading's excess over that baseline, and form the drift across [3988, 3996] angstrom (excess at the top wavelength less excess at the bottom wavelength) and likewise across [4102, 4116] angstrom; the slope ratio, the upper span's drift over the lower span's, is 194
